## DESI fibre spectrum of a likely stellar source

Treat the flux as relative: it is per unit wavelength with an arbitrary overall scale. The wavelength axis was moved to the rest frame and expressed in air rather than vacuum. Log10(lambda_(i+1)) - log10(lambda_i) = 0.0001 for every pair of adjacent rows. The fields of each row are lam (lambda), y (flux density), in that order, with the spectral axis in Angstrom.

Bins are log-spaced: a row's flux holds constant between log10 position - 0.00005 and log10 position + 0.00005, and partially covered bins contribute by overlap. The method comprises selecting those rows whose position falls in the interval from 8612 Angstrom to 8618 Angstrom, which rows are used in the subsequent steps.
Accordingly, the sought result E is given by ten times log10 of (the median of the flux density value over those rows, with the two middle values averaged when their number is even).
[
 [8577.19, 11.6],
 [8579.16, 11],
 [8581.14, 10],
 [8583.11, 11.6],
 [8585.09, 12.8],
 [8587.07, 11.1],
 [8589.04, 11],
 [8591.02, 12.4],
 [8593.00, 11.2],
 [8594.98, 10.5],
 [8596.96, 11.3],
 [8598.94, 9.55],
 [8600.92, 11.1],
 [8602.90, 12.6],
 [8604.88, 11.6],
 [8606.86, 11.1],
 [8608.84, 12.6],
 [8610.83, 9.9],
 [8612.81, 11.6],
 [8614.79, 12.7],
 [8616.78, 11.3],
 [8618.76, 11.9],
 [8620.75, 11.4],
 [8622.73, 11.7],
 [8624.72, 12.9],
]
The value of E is 10.64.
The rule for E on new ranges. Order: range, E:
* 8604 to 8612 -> 10.55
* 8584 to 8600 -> 10.47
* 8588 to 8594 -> 10.49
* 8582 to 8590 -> 10.55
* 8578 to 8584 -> 10.41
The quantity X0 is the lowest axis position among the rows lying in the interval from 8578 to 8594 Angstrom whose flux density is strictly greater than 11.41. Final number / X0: 8583.11 Angstrom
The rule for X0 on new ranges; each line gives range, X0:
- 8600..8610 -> 8602.90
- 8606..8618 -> 8608.84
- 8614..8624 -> 8614.79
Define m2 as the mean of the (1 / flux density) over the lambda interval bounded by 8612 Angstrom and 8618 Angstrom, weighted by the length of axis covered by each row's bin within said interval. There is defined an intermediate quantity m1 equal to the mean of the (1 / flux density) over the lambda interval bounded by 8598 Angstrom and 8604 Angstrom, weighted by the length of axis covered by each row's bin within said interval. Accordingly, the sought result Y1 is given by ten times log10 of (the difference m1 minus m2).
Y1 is -22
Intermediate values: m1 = 0.091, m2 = 0.0844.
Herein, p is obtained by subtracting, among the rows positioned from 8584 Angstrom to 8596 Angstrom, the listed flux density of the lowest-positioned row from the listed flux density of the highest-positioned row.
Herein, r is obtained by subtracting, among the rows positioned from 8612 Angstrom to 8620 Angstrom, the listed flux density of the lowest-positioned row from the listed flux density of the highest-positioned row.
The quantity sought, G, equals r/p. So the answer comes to -0.1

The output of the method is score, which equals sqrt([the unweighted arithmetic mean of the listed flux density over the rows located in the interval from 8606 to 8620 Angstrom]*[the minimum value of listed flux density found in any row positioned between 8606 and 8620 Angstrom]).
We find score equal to 10.7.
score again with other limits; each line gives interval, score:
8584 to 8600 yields 10.4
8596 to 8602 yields 10.1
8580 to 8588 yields 10.7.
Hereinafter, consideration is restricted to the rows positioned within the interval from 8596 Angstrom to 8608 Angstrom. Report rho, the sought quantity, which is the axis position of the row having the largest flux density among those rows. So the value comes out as 8602.90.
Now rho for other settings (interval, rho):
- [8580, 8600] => 8585.09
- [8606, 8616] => 8614.79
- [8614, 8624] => 8614.79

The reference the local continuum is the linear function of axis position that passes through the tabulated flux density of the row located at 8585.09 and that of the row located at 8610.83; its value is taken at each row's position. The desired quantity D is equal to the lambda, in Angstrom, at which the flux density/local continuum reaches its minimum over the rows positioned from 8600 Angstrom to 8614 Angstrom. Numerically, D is 8610.83 Angstrom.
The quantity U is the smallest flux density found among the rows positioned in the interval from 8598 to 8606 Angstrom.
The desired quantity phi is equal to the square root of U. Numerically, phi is 3.09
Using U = 9.55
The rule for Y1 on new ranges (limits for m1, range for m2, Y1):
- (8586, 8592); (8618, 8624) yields -28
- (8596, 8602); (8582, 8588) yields -20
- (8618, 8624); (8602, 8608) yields -38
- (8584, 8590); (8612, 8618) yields -27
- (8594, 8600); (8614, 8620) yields -19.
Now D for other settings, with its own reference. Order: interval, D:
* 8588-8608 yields 8598.94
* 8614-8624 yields 8616.78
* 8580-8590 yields 8581.14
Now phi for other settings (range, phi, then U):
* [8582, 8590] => 3.32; 11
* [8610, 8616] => 3.15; 9.9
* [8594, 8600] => 3.09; 9.55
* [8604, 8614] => 3.15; 9.9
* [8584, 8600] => 3.09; 9.55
